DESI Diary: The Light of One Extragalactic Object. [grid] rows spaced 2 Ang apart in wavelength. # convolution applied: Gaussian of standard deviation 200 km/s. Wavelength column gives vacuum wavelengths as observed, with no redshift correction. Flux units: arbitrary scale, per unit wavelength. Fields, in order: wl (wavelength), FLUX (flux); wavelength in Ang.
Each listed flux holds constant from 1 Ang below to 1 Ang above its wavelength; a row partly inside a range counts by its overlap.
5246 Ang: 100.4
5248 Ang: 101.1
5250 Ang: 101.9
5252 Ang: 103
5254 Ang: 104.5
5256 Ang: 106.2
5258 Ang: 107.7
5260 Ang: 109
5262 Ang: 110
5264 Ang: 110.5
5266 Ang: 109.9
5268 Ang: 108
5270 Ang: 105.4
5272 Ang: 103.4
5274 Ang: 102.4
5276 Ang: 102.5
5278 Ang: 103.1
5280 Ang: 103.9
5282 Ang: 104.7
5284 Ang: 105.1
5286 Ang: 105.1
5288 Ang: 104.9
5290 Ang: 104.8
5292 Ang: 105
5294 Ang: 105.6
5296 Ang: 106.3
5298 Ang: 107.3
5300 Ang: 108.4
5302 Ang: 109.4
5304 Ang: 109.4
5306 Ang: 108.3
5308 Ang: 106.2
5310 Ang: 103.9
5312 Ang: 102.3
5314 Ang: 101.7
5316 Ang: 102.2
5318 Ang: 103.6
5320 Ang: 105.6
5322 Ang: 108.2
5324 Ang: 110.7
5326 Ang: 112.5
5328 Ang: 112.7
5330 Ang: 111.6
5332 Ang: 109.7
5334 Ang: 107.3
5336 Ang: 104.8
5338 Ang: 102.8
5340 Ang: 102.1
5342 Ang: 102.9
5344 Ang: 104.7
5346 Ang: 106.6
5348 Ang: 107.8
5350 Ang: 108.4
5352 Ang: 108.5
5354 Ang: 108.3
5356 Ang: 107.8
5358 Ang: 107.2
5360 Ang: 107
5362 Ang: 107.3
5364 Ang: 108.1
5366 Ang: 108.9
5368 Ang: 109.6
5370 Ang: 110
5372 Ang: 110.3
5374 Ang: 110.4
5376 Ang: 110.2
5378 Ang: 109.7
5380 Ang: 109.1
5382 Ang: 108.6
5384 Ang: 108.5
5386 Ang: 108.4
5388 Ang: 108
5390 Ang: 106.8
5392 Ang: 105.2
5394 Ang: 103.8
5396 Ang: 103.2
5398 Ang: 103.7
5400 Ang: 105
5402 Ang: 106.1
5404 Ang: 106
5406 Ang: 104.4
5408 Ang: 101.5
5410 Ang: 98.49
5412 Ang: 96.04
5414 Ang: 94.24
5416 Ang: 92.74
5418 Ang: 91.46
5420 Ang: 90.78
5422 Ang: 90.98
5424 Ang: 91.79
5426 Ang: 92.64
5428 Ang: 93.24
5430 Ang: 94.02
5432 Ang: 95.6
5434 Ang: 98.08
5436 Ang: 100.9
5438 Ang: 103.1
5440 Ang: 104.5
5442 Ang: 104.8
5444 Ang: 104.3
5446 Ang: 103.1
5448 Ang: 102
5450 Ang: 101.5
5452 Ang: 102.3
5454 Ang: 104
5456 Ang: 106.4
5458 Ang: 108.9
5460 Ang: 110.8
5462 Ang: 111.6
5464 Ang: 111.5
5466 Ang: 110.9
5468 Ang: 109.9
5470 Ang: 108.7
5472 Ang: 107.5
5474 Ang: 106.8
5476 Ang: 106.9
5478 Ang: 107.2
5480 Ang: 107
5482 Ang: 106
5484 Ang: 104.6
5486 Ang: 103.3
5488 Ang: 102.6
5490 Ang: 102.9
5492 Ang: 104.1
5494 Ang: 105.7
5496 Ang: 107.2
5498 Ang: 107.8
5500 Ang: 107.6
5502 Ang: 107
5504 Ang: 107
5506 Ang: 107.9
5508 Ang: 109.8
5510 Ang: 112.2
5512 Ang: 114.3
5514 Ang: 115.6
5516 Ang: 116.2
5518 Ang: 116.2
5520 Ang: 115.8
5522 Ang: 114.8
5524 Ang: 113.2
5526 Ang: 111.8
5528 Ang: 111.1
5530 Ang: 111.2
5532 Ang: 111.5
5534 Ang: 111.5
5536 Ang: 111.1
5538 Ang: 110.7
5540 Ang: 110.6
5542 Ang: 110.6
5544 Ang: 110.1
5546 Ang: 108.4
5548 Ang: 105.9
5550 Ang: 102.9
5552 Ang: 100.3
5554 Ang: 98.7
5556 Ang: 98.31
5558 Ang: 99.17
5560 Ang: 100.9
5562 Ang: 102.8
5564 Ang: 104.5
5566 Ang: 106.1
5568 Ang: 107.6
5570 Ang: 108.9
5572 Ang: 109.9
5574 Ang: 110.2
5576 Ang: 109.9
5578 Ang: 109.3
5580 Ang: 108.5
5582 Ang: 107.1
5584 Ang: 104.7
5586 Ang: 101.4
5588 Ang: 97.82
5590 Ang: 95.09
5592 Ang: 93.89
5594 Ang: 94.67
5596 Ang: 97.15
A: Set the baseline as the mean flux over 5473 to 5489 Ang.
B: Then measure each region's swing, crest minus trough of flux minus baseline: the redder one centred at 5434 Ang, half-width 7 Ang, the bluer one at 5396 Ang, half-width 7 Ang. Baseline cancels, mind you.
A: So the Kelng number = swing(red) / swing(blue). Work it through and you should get 3.13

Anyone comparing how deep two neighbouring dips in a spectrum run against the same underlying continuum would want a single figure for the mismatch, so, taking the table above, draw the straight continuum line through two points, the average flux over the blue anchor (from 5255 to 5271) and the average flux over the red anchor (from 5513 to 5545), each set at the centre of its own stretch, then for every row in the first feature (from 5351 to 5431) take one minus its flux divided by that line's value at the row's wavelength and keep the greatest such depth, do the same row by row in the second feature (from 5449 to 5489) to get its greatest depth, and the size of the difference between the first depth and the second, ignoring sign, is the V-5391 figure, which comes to 0.093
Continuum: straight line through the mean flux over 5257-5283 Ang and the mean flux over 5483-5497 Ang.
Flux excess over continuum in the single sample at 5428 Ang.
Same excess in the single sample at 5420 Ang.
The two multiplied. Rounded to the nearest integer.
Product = 164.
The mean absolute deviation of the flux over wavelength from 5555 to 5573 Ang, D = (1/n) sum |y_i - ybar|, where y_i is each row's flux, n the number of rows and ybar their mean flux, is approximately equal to 3.5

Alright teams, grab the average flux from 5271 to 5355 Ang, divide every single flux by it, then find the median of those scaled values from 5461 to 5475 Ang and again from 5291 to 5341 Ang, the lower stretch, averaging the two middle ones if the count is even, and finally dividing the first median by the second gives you 1.03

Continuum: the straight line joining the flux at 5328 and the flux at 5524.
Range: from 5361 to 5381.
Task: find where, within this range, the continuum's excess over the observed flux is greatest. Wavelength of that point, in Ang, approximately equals 5362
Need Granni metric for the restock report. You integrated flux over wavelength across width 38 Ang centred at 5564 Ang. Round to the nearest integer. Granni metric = 3999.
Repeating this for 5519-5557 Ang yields 4137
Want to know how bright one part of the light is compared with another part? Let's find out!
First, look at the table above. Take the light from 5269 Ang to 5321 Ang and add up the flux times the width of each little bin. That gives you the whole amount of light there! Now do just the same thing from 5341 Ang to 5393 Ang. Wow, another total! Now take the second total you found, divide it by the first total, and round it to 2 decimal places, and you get 1.03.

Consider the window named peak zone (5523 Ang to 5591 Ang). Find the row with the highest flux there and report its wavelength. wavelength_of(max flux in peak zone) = 5524 Ang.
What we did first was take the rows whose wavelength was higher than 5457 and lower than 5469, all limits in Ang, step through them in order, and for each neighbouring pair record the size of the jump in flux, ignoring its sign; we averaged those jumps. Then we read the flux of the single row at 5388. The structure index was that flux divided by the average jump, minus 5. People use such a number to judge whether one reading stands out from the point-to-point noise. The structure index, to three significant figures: 118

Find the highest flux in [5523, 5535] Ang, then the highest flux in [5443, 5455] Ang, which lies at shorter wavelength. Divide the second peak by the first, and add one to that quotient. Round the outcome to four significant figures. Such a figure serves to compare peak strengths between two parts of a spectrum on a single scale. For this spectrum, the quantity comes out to 1.921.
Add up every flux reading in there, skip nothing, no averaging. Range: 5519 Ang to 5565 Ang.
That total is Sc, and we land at 2476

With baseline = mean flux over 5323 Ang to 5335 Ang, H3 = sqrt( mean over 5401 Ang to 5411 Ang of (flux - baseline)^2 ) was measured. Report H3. 8.0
